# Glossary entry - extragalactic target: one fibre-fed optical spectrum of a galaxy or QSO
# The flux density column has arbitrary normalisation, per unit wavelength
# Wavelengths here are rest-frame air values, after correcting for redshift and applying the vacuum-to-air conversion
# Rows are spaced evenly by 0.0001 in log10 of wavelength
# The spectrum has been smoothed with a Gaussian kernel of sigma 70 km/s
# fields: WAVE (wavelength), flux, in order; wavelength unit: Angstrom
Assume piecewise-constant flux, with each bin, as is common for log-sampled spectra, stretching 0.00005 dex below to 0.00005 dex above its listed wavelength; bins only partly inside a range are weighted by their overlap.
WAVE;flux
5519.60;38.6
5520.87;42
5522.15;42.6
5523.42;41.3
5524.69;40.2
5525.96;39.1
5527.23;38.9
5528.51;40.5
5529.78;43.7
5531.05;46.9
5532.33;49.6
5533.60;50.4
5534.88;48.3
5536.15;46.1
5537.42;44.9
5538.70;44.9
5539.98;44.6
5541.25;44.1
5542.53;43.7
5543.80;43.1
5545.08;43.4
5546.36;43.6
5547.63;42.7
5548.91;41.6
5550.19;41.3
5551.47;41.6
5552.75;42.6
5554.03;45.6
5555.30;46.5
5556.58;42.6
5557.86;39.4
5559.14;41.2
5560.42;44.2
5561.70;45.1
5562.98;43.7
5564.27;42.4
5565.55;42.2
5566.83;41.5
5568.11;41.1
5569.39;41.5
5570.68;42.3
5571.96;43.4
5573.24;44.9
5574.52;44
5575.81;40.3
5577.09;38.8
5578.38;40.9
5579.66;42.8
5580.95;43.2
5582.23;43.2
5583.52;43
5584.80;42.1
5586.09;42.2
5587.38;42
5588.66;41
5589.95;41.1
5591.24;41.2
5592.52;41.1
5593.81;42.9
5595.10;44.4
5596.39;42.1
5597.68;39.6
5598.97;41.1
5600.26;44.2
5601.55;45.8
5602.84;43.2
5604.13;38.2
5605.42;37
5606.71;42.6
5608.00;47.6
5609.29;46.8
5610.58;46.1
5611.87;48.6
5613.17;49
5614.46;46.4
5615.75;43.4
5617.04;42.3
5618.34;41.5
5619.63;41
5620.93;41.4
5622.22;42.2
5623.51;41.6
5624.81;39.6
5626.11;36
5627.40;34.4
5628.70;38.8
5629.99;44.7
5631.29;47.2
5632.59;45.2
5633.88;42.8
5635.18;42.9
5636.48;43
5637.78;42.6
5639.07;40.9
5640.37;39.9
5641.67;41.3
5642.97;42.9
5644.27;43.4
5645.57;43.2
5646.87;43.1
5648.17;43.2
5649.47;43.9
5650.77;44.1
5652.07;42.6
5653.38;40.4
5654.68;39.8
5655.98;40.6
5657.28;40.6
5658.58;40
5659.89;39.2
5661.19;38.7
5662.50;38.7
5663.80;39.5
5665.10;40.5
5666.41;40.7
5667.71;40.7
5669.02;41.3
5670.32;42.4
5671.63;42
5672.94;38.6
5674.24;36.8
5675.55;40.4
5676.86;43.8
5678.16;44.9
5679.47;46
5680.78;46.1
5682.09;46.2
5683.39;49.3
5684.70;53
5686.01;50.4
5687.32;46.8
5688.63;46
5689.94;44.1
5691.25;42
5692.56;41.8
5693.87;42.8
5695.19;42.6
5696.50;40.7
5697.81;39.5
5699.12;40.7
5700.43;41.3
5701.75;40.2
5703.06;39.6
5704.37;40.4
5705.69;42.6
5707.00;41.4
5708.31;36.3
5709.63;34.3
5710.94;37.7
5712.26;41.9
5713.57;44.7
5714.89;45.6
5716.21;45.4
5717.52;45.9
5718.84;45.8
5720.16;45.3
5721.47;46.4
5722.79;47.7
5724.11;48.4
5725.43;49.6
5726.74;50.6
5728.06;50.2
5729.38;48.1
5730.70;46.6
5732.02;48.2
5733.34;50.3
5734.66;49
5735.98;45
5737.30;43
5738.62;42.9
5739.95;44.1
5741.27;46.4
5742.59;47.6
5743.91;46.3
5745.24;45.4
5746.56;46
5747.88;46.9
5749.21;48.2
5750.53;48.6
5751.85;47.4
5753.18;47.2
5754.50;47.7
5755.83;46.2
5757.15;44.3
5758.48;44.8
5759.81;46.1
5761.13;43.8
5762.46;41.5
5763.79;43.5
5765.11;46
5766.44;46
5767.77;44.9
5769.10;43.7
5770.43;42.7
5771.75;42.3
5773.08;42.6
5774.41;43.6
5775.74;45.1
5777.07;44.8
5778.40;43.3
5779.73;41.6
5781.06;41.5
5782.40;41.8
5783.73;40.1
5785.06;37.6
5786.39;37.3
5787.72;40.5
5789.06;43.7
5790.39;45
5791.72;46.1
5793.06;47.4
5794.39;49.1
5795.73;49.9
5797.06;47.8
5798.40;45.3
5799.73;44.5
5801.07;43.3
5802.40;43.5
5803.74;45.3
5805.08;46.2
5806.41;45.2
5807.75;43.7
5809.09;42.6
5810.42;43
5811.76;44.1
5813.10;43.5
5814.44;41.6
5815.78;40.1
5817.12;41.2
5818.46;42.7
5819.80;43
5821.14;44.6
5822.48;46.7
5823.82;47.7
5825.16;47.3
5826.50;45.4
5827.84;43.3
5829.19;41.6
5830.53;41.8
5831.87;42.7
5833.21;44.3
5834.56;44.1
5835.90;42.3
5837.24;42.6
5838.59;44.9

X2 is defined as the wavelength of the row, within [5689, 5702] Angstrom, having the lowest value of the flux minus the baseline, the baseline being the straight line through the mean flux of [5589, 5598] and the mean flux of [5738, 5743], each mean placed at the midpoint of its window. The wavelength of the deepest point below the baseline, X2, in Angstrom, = 5697.81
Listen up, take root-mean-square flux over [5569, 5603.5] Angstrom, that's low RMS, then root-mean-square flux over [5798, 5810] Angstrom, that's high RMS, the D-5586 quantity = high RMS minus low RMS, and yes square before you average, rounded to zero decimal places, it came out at 2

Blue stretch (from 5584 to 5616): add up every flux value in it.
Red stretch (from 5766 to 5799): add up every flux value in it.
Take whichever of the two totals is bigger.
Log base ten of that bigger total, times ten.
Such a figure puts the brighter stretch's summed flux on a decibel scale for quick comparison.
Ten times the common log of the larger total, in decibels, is 30.4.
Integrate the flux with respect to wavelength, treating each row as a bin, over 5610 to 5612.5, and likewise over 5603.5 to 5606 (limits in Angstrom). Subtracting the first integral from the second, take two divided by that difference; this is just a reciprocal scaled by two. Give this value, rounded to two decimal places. -0.08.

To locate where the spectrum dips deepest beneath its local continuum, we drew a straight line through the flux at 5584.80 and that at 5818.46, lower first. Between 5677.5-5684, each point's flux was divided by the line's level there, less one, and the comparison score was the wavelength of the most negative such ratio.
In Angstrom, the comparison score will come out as 5678.16 Angstrom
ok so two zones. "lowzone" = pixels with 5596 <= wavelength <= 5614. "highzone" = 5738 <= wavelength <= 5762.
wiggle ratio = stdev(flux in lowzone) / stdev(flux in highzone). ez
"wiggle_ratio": 2.4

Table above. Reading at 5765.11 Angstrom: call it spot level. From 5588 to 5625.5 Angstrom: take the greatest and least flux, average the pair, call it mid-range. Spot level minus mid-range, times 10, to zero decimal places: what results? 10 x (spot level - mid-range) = 30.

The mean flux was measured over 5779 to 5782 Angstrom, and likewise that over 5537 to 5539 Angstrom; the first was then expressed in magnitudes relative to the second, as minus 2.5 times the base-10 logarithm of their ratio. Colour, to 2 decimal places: 0.08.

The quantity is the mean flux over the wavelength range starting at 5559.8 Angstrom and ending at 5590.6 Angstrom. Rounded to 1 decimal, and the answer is 42.4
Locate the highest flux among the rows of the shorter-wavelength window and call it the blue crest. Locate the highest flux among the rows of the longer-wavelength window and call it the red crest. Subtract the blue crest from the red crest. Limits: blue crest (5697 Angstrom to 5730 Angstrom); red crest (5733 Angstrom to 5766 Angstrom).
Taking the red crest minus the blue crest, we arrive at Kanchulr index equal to -0.3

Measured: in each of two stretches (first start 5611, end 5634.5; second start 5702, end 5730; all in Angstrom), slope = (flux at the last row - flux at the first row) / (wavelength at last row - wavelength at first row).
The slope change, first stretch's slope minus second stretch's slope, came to -0.59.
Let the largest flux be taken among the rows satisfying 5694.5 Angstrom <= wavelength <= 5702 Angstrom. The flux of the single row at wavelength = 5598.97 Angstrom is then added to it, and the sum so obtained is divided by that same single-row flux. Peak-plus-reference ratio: 2.04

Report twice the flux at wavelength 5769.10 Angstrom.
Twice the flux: 87.4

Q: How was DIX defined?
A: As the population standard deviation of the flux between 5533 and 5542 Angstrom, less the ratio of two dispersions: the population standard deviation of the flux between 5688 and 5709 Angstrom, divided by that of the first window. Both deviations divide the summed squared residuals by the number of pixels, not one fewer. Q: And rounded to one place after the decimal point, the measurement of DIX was 1.2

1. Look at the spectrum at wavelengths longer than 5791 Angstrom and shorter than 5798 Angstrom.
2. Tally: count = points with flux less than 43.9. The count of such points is 0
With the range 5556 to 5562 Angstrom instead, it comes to 3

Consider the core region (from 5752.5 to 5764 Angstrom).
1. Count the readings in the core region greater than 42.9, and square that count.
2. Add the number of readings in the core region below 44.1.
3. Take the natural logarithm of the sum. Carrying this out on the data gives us 4.2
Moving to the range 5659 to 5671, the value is 2.2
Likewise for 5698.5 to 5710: 2.2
